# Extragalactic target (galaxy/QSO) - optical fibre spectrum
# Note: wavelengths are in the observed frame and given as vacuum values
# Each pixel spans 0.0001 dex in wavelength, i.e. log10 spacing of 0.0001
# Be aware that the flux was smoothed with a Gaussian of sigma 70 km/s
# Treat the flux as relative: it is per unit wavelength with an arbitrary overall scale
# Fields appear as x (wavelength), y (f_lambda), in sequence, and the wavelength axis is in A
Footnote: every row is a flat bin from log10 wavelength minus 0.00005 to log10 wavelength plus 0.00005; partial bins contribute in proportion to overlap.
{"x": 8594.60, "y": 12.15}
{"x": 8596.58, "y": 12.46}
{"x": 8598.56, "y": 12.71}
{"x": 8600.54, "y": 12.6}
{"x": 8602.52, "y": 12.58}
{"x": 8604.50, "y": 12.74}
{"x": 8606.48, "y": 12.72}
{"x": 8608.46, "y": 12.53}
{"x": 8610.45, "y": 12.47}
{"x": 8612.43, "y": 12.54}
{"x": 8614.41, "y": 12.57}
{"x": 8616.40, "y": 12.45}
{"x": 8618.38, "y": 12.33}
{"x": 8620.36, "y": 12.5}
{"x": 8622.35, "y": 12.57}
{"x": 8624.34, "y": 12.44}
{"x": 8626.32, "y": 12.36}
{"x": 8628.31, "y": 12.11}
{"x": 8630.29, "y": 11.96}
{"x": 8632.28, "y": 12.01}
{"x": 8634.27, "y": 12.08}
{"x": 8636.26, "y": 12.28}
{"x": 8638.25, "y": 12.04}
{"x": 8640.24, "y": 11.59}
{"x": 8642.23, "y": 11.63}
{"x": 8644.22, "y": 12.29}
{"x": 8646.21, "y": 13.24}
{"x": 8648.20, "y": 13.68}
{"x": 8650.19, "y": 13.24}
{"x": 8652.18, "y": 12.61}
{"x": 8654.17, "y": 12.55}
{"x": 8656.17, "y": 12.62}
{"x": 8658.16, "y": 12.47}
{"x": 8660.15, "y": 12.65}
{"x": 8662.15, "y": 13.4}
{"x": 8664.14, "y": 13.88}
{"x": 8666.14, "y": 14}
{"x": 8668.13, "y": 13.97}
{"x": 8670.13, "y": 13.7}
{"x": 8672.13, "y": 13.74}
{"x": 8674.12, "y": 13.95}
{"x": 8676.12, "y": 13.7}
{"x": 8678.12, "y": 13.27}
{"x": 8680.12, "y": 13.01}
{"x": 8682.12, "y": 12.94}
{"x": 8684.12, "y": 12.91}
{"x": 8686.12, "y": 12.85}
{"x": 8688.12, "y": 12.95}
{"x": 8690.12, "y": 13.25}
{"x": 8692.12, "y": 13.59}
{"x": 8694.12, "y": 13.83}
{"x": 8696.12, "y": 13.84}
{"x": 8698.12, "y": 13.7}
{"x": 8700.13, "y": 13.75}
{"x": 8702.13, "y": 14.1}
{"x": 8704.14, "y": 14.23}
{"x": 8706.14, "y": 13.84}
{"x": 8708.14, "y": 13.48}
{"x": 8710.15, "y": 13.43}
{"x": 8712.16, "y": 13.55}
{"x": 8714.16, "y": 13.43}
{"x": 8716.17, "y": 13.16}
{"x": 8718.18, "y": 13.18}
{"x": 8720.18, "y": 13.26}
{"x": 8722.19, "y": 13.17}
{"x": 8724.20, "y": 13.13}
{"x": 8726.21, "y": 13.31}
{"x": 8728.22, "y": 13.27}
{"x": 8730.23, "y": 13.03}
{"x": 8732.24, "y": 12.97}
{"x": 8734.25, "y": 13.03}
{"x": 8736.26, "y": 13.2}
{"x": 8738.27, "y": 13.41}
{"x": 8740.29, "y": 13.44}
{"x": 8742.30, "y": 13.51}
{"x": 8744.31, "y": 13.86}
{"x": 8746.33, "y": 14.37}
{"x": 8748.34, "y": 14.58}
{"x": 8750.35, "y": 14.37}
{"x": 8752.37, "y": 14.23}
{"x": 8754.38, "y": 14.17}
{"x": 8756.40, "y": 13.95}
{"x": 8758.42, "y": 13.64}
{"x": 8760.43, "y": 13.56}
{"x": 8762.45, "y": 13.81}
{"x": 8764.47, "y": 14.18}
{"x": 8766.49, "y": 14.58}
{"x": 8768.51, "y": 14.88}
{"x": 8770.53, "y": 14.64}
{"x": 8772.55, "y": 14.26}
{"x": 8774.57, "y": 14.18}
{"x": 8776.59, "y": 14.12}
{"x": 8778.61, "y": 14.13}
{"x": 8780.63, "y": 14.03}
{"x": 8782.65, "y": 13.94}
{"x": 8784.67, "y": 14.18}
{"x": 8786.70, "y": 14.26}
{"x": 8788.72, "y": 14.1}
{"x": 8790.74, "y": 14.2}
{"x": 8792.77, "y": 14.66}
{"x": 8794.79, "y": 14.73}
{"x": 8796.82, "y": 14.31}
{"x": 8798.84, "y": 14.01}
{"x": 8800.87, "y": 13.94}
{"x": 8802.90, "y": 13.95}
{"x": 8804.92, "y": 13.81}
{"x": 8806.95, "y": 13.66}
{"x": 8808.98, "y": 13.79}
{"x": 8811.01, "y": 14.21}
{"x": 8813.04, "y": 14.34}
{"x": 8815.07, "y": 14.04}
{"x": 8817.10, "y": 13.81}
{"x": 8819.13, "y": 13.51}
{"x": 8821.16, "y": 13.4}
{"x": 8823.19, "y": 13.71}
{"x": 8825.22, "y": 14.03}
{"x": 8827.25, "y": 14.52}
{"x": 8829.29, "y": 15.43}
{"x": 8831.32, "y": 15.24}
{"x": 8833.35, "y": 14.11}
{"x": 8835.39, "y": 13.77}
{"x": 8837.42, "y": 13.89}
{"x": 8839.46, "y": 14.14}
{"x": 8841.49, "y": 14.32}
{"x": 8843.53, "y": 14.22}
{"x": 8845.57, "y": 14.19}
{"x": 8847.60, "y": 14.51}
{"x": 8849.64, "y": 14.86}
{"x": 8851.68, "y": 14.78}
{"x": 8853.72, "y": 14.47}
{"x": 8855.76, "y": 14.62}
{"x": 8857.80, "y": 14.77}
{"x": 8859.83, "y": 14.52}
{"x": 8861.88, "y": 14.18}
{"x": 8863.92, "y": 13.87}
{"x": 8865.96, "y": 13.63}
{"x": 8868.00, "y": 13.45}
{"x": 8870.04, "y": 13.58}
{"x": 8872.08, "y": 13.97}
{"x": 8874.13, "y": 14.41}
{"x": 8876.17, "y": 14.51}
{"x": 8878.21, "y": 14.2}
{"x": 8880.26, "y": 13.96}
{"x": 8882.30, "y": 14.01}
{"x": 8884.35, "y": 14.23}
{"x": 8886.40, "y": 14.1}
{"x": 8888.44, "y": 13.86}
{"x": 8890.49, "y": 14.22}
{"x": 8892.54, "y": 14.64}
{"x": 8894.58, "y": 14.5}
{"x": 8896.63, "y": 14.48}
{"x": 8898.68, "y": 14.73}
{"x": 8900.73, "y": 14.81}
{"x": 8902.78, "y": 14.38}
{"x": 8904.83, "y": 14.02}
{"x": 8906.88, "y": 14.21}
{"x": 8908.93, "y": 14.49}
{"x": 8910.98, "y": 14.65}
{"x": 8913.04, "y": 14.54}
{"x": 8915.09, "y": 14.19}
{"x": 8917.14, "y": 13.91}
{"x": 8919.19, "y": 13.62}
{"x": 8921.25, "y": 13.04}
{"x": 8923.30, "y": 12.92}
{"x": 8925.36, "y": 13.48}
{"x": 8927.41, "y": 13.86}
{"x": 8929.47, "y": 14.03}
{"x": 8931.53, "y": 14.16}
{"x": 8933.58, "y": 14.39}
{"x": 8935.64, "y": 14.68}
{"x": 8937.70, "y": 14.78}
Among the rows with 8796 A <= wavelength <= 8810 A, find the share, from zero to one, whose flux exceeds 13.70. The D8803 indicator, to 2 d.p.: 0.86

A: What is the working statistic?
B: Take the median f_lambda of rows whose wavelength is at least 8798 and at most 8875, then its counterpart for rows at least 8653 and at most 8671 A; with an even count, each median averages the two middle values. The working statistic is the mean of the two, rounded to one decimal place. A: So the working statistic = 13.7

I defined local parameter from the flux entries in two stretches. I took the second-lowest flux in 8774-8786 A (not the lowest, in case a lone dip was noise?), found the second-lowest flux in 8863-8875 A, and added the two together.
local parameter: 27.6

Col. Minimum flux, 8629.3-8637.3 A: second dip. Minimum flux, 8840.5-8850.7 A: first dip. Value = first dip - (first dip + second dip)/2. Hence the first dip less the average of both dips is 1.1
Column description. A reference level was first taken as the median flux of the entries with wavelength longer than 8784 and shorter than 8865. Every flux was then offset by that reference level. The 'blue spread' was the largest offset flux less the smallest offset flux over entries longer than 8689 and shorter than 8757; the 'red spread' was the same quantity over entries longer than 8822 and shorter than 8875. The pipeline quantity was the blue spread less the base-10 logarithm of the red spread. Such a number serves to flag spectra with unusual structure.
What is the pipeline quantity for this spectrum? 1.3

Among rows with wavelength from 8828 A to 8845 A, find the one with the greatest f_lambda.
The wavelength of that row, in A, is 8829.29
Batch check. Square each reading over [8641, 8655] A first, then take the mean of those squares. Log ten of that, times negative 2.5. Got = -5.53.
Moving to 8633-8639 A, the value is -5.42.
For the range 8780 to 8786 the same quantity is -5.74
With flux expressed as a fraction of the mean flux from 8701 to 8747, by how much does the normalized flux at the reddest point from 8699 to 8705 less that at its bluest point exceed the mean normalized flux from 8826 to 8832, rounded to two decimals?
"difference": -1.08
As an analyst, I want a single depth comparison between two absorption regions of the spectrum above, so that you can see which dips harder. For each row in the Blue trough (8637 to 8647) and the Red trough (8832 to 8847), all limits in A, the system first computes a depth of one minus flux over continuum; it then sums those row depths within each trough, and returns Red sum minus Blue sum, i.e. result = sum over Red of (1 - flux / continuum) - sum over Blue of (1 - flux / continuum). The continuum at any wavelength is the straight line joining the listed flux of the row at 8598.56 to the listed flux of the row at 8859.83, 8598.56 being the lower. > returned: -0.2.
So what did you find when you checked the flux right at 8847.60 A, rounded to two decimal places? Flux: 14.51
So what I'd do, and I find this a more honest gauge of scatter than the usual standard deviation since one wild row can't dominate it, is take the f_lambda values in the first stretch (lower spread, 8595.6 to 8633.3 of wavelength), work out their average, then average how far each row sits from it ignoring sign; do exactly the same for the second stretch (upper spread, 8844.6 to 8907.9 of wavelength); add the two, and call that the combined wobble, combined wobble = 0.47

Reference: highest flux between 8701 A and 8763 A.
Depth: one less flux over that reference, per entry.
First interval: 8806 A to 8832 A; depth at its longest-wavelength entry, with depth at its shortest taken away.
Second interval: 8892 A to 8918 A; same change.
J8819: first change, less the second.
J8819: -0.16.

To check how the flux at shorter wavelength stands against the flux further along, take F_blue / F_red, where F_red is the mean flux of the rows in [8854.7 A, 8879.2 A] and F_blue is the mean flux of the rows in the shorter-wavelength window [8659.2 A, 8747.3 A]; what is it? 0.95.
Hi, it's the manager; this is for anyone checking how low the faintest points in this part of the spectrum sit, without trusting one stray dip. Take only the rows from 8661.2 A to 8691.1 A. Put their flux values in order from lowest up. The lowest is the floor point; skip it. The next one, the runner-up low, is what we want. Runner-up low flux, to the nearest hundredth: 12.91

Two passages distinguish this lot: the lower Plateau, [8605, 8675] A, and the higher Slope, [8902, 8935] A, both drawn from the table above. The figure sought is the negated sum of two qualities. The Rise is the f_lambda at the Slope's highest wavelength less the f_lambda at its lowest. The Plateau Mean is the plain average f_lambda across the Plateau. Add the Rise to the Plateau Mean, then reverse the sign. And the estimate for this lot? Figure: -12.7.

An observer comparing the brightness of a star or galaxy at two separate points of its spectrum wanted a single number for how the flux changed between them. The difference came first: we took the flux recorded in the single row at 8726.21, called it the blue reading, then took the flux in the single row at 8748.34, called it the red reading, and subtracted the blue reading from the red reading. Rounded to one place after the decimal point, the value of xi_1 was 1.3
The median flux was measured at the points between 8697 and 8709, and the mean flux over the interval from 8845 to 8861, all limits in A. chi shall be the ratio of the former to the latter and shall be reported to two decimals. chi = 0.95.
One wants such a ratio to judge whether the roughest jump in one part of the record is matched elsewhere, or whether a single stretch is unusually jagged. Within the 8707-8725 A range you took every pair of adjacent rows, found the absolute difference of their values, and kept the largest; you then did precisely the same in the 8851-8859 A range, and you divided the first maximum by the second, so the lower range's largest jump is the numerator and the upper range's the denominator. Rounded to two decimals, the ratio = 0.87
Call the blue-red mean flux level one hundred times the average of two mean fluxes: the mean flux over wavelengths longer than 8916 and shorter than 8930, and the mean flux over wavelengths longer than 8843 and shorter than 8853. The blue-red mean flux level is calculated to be 1403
